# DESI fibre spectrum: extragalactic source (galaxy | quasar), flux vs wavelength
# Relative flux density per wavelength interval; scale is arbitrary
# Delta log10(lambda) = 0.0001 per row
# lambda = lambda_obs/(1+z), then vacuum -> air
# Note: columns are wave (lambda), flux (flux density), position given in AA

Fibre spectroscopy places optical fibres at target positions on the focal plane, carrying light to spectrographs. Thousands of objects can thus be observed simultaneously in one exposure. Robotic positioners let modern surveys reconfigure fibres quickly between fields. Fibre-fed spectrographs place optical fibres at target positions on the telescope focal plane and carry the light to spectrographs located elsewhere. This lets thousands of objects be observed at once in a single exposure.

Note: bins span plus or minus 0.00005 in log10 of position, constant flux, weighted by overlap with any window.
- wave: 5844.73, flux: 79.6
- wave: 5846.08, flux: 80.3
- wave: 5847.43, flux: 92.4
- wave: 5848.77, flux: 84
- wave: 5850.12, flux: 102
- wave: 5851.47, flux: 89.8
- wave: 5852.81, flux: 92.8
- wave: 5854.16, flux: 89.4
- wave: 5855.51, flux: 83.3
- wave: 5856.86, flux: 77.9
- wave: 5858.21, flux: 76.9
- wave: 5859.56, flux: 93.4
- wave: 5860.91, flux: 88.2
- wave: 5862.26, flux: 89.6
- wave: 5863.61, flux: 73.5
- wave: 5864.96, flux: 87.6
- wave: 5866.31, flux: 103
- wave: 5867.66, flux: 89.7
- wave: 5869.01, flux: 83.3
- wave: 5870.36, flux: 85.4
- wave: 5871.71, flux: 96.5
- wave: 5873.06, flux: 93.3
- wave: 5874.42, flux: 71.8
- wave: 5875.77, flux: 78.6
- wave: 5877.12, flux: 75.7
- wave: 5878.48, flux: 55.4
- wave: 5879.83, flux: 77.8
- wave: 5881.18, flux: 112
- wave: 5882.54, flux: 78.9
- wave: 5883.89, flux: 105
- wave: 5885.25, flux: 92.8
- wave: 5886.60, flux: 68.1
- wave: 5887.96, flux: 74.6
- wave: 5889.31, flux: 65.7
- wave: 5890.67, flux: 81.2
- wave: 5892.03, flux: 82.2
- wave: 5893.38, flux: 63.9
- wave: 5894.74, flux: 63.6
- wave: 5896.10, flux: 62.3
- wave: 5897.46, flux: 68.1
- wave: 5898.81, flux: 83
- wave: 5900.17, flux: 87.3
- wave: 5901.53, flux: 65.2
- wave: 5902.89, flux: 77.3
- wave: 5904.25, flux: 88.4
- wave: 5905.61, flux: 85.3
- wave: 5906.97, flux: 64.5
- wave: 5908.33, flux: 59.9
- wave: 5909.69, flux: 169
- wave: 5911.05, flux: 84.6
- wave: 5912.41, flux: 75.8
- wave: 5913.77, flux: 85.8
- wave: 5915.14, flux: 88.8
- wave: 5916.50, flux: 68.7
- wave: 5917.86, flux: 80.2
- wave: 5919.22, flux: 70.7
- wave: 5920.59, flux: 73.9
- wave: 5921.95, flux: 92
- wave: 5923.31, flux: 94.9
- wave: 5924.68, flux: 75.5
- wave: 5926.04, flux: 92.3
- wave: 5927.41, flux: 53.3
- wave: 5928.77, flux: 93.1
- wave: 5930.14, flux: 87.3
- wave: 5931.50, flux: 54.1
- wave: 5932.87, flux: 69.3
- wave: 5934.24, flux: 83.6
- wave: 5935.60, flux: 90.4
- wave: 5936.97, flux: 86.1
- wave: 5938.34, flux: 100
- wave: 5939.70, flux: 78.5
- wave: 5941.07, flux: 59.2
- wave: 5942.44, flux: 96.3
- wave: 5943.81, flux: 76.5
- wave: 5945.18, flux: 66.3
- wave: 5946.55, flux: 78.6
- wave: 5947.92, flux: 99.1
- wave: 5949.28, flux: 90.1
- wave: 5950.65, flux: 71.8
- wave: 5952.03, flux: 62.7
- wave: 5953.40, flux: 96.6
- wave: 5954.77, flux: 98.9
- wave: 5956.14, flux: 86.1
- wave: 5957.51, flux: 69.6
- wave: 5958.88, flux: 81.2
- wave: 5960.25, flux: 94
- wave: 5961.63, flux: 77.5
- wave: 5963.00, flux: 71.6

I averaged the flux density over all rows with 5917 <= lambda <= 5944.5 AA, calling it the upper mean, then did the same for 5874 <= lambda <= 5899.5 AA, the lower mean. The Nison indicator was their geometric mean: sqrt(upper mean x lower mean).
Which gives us 78.6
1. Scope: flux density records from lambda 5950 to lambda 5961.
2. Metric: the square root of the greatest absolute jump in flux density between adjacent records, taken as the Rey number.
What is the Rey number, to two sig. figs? 5.8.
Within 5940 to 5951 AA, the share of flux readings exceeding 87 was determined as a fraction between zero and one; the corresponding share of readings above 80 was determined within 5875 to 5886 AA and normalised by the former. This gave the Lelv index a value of 1.0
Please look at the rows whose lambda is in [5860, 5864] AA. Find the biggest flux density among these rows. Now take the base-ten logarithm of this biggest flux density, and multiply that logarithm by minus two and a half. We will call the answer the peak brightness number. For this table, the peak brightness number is -4.88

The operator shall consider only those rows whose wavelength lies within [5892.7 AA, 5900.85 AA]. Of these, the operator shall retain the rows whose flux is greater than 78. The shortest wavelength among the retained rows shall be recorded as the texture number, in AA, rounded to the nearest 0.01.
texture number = 5898.81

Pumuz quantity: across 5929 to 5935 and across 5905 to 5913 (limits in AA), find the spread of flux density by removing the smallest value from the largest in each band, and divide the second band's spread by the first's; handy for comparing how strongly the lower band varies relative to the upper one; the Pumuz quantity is 3.3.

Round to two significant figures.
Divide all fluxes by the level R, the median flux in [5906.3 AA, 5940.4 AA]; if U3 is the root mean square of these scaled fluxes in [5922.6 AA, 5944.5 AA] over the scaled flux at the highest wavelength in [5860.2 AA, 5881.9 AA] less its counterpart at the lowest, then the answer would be 3.4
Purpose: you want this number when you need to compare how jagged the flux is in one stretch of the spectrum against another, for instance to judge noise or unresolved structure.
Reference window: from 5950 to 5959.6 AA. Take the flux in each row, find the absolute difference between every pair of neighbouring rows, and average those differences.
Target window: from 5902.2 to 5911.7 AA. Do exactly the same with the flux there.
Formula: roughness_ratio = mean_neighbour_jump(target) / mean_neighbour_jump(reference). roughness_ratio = 2.7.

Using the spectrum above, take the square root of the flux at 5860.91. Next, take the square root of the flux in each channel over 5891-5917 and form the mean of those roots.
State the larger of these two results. 9.4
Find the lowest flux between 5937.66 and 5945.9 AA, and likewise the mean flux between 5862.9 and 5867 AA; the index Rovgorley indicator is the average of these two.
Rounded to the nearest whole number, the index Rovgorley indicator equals 74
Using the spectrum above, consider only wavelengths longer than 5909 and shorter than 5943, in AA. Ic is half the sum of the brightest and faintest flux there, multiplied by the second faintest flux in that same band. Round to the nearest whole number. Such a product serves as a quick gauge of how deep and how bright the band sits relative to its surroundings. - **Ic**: 6013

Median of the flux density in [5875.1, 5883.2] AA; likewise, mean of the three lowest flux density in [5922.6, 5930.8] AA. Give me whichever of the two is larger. 78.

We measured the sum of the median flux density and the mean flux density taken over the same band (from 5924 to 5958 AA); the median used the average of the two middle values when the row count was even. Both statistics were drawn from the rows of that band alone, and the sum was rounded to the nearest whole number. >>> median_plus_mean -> 164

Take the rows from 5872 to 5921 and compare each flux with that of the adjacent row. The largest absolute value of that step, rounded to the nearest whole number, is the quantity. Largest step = 109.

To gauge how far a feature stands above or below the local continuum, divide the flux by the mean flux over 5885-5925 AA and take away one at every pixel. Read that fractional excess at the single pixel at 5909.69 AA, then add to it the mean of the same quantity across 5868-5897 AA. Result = 1.1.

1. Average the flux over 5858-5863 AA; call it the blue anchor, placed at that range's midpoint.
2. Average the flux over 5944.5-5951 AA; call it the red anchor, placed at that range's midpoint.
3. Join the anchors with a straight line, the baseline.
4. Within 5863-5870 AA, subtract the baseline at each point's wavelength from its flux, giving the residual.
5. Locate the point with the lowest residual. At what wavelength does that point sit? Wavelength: 5863.61 AA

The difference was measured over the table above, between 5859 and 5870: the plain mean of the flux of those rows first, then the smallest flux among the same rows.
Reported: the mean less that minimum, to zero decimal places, 15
